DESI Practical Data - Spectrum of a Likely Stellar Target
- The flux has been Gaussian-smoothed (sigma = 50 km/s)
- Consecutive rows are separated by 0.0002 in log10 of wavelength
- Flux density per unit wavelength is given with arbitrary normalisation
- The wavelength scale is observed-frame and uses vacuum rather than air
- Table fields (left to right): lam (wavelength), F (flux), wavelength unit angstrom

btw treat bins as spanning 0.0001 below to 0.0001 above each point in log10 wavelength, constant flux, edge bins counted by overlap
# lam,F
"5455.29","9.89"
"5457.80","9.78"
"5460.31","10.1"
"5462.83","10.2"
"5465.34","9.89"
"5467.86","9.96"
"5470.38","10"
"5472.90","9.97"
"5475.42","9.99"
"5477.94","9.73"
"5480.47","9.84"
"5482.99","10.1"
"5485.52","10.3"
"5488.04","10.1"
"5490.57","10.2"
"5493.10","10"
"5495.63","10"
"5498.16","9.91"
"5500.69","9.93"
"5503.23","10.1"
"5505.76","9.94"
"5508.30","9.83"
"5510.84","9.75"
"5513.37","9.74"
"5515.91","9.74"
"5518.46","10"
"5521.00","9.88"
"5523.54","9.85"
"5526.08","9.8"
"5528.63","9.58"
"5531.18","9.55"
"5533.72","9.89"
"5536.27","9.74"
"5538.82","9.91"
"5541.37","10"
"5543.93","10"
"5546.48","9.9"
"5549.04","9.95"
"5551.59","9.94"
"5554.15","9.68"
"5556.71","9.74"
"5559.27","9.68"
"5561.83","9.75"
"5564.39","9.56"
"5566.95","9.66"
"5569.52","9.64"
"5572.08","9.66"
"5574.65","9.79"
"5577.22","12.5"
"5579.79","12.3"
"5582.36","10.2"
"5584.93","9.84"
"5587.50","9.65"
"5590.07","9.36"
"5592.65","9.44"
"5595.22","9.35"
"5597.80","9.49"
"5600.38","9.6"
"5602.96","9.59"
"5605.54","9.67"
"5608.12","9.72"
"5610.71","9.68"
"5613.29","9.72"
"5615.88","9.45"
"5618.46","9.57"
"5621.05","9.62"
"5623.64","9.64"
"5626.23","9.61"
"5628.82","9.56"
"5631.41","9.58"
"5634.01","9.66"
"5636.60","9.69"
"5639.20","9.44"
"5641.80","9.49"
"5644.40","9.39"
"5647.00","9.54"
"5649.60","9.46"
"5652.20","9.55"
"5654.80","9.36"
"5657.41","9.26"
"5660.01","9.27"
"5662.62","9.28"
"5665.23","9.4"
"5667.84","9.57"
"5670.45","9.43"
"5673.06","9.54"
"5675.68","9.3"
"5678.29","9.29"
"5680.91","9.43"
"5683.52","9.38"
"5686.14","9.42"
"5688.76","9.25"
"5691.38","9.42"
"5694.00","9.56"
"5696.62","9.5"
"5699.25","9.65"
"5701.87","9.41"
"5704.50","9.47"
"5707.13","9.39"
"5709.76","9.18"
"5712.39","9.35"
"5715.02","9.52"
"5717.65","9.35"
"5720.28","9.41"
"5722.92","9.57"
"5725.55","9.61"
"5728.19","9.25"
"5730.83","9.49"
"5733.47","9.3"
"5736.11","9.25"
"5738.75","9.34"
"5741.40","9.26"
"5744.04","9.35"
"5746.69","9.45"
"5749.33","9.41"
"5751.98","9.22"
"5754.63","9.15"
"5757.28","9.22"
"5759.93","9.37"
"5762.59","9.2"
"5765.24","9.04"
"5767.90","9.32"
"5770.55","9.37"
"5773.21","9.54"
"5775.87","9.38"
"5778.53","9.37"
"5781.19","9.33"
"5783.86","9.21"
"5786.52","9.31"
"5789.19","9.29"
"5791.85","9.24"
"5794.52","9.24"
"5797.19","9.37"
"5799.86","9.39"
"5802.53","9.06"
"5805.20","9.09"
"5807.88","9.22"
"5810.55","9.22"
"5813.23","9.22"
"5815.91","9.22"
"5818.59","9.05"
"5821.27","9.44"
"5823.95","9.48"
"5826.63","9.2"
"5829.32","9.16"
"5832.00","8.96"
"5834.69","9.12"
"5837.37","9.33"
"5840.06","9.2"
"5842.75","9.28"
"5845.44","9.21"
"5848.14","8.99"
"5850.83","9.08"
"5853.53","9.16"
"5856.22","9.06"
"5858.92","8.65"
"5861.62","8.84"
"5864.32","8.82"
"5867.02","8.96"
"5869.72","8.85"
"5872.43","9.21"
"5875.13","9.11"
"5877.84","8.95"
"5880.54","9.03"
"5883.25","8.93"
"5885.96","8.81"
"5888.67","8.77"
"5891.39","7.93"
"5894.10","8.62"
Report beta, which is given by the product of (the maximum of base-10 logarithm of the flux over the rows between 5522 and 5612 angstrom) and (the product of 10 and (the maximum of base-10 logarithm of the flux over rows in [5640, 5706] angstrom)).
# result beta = 10.8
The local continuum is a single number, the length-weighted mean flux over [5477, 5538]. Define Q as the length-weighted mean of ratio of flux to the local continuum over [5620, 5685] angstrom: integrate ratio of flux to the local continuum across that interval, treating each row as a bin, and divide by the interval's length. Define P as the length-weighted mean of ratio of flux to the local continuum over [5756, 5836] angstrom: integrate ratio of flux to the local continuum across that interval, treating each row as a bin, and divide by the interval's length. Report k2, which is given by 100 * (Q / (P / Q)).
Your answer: 98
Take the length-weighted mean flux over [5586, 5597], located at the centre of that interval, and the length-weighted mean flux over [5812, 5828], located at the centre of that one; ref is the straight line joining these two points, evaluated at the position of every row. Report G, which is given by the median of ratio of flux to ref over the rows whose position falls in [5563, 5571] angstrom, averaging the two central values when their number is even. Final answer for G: 1.02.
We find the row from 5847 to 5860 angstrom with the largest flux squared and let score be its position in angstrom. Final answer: 5853.53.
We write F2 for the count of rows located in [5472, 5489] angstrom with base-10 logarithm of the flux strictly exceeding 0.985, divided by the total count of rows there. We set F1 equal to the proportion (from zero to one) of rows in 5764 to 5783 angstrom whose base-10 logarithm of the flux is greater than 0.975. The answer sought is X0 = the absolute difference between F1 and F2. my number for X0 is 0.9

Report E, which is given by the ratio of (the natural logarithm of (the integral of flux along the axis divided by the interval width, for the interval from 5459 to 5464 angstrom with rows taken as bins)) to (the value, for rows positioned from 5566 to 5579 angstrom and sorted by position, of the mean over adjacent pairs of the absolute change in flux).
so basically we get 3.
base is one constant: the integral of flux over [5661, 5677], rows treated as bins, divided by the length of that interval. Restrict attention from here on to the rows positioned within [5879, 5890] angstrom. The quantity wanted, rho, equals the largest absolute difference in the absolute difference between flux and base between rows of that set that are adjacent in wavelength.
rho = 0.12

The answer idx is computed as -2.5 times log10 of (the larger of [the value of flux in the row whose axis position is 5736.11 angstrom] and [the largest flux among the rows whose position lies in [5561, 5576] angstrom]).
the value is -2.48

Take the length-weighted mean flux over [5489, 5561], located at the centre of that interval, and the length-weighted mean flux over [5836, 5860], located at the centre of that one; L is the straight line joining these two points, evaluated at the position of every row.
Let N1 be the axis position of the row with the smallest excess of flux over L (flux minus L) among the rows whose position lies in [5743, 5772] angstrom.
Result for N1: 5765.24 angstrom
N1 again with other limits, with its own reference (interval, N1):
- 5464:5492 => 5477.94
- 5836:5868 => 5858.92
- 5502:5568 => 5531.18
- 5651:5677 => 5657.41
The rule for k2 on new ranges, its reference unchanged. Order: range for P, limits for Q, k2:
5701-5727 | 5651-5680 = 94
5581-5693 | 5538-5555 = 104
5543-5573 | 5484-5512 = 104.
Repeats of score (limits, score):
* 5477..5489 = 5485.52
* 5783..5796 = 5786.52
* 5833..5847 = 5837.37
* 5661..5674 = 5667.84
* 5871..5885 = 5872.43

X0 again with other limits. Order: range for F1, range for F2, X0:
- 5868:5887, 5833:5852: 0.0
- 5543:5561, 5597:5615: 0.4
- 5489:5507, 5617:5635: 1.0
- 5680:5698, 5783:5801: 0.3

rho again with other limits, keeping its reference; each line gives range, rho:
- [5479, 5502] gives 0.26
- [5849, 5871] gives 0.41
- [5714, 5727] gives 0.15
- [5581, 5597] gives 0.36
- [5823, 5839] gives 0.21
